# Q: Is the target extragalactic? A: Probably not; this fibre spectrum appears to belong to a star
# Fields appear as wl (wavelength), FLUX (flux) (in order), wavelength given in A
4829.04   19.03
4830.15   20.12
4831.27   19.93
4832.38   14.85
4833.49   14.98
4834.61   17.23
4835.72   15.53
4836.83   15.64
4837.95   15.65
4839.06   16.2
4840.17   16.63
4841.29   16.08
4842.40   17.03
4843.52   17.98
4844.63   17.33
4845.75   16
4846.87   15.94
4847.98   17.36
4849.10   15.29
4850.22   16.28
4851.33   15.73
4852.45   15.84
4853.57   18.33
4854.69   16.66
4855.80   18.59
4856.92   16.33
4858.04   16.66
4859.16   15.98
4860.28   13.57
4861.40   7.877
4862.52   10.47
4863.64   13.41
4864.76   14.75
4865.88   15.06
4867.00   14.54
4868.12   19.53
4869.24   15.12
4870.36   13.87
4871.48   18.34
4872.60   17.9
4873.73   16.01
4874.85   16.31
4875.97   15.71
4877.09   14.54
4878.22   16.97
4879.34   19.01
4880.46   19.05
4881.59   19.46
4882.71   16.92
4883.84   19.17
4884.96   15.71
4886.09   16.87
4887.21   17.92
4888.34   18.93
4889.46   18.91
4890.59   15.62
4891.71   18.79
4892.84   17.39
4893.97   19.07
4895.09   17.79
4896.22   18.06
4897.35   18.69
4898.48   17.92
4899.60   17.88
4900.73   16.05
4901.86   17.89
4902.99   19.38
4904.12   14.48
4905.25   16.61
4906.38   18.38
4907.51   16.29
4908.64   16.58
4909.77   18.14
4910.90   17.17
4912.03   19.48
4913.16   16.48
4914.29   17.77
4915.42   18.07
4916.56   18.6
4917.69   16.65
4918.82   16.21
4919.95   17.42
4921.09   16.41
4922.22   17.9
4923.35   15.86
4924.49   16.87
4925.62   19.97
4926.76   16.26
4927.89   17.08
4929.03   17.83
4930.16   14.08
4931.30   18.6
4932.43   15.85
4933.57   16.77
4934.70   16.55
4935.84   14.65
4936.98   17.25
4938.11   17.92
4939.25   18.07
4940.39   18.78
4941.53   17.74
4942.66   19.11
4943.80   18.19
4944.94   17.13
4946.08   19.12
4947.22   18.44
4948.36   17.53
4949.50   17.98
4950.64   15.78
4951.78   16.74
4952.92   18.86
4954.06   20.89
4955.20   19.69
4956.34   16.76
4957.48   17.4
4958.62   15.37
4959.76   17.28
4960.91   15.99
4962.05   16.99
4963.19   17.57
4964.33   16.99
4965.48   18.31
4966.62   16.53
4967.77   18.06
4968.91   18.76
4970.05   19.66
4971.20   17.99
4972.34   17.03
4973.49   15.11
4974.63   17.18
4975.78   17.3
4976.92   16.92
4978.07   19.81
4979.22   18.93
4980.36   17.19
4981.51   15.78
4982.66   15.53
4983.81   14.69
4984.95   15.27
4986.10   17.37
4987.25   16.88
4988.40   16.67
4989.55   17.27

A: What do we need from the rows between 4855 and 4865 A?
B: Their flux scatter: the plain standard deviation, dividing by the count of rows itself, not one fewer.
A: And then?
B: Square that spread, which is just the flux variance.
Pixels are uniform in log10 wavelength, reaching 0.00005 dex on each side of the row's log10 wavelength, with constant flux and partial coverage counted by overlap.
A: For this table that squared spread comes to 9.8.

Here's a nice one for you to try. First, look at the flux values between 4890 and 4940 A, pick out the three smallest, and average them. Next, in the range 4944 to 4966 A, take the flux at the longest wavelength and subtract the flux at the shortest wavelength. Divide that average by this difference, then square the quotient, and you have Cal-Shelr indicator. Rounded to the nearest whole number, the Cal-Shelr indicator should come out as 149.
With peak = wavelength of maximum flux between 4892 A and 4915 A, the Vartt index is 4912.03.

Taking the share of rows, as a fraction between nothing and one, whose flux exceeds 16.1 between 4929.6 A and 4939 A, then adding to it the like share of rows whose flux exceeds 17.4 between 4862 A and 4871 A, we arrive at 0.75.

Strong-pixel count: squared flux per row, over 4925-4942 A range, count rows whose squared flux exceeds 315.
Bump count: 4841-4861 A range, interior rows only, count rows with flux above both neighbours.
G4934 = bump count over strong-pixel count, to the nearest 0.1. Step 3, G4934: 1.0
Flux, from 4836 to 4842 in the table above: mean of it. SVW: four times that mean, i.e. 64.2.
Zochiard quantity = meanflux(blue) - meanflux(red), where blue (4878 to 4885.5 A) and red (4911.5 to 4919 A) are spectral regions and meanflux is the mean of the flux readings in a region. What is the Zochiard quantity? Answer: 0.4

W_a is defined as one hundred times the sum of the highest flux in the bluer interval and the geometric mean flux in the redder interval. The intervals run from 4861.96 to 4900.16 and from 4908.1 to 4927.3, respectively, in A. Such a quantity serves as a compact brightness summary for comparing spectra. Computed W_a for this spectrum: 3690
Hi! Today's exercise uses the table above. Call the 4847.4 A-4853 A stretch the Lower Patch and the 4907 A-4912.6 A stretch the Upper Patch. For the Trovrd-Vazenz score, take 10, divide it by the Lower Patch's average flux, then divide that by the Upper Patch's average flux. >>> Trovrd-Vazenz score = 0.0354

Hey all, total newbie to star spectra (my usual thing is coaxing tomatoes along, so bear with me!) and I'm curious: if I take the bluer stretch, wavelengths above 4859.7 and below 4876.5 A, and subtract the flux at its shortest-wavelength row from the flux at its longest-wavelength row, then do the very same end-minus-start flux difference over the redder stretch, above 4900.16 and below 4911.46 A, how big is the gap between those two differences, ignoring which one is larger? 1.0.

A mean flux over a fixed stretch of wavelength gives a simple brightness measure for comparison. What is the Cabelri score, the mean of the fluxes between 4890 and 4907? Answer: 17.6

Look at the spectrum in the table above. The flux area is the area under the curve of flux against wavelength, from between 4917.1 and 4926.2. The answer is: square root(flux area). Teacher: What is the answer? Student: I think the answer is 12.5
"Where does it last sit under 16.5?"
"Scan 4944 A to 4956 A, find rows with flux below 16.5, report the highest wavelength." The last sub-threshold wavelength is 4950.64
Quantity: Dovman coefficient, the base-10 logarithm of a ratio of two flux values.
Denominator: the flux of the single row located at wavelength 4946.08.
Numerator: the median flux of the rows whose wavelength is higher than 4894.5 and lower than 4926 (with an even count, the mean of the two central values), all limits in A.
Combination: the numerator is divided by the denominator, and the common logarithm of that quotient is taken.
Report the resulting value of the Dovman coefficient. -0.03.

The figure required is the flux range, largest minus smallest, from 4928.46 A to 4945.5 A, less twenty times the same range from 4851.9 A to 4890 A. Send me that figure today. -228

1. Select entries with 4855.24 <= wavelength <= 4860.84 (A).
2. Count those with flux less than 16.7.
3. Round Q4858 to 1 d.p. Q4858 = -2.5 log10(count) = -1.5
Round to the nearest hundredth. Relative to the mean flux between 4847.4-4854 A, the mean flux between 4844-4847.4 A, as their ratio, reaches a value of 1.00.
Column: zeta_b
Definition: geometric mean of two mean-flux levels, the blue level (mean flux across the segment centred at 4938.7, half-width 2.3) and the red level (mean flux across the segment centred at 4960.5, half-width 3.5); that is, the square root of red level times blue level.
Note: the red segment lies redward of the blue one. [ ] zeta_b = 17.37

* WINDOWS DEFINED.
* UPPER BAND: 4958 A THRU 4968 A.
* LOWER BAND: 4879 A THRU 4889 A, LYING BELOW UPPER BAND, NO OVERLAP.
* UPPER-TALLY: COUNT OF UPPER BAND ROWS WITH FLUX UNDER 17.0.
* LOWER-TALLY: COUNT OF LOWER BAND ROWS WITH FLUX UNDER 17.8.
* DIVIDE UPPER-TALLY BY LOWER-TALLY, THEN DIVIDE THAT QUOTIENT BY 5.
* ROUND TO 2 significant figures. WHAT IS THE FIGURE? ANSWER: 0.33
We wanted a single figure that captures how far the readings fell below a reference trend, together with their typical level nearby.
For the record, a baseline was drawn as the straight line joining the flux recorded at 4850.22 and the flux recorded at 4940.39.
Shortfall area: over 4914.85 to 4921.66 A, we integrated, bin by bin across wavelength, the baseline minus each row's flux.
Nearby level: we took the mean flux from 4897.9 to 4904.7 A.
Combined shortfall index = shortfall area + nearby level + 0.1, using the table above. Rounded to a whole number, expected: 24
